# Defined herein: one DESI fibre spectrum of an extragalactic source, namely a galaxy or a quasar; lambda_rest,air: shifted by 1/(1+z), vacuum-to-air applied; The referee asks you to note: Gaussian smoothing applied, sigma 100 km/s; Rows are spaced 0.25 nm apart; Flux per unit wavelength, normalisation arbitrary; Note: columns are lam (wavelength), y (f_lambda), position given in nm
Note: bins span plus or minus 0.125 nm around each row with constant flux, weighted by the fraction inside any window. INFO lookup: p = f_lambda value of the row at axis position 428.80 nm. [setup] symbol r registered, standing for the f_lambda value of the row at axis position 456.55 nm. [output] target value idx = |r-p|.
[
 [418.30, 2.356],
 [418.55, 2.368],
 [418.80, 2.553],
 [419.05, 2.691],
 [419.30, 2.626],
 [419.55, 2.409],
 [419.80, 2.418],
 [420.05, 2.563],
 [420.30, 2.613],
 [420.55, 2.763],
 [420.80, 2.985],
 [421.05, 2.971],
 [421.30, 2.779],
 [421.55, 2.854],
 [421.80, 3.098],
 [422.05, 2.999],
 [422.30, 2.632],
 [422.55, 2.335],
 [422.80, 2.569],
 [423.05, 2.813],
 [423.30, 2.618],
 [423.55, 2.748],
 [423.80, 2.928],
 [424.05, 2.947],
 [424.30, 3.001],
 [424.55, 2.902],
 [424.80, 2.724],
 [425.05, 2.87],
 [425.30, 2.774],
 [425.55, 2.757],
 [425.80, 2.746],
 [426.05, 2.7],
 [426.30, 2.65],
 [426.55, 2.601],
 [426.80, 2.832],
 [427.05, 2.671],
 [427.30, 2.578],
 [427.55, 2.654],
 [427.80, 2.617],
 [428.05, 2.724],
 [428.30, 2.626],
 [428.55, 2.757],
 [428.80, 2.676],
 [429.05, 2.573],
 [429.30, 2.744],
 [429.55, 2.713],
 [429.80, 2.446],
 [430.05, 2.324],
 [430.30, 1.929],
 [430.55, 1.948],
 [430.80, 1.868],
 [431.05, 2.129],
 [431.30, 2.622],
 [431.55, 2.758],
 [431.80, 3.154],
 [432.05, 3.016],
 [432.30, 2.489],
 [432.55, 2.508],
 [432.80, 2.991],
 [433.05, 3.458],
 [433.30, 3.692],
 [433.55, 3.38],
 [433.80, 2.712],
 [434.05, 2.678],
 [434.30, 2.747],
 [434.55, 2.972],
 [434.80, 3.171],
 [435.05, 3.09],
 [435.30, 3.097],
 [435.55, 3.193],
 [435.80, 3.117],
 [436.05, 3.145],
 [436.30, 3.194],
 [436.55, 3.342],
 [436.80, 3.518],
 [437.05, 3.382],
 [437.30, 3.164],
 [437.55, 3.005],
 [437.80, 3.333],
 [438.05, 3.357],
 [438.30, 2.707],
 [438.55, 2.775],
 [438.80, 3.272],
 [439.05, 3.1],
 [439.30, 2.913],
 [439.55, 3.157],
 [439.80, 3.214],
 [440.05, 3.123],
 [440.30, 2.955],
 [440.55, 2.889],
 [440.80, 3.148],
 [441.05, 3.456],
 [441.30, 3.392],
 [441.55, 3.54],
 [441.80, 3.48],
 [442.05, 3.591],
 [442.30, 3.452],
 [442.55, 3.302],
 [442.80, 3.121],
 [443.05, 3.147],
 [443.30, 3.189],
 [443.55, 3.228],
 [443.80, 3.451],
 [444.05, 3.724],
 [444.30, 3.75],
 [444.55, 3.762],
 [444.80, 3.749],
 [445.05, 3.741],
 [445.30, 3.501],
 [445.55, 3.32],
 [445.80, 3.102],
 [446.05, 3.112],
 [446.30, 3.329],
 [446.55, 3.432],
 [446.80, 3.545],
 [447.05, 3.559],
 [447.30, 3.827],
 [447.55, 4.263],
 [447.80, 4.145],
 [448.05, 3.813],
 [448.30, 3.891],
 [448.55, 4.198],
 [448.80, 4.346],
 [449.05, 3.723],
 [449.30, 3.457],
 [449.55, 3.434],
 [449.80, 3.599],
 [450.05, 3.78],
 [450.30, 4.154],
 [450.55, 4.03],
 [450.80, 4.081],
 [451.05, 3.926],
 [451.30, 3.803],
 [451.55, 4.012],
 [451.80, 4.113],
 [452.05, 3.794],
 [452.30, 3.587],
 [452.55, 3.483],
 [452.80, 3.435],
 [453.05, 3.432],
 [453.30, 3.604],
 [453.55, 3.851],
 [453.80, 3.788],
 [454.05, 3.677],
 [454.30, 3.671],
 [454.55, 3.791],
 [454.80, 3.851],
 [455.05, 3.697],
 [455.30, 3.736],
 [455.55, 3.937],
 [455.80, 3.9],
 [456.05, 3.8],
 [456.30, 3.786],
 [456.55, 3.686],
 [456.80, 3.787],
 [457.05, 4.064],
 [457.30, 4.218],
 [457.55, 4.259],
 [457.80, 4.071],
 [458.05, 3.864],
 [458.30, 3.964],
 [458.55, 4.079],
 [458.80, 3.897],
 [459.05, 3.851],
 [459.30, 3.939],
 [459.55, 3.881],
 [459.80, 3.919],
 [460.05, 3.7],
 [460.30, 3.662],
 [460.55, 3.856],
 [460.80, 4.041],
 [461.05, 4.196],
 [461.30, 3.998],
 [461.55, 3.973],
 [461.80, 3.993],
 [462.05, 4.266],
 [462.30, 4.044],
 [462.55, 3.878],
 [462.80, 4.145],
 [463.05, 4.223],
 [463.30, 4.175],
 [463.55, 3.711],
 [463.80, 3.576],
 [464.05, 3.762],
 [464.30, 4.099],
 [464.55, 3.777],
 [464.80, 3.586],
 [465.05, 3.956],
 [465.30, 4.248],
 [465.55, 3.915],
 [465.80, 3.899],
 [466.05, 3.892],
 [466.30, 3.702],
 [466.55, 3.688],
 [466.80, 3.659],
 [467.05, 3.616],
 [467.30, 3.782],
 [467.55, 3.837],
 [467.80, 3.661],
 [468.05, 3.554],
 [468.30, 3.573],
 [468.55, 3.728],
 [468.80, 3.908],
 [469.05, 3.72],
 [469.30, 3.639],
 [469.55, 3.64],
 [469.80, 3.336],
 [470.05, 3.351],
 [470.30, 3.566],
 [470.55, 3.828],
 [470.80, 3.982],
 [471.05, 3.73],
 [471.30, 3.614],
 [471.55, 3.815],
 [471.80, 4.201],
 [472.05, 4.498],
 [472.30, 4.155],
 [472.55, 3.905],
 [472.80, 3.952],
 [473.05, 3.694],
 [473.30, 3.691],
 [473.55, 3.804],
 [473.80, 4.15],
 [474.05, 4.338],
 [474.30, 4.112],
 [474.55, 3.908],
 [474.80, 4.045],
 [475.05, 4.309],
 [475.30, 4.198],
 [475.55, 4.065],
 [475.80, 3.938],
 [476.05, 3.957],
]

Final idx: 1.01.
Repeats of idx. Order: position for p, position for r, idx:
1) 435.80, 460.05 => 0.58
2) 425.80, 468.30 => 0.83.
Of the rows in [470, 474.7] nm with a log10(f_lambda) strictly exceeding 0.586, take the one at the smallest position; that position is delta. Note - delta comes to 470.80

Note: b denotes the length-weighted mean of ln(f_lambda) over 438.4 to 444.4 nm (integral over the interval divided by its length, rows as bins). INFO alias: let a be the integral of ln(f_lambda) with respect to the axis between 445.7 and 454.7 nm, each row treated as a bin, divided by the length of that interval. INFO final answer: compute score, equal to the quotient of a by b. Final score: 1.12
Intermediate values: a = 1.32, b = 1.18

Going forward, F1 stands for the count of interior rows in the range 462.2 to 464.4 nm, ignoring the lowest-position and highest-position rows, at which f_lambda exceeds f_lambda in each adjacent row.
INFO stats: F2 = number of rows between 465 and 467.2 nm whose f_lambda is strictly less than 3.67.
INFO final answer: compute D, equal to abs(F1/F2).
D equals 0.50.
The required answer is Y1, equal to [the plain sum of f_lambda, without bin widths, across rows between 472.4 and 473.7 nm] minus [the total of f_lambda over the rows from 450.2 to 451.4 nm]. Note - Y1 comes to -0.9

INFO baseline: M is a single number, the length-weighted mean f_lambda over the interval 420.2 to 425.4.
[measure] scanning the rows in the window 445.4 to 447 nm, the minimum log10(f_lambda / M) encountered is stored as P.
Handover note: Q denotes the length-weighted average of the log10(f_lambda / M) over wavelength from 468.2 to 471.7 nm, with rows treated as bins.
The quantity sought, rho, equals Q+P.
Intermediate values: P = 0.043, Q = 0.12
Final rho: 0.16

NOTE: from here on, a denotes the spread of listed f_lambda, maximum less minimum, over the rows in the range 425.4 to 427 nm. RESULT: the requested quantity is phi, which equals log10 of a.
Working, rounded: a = 0.23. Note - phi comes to -0.64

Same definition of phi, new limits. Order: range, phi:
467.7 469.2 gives -0.45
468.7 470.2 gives -0.24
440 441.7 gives -0.19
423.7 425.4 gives -0.56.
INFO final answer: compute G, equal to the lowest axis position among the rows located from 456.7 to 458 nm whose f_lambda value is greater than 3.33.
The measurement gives 456.80 nm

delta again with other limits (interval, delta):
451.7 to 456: 451.80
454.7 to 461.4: 455.55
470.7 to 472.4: 470.80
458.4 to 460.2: 458.55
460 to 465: 460.55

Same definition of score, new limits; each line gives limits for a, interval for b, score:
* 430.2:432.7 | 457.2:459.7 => 0.64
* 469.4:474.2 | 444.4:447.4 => 1.08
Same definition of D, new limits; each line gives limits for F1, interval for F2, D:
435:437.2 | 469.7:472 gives 0.50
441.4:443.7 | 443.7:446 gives 0.25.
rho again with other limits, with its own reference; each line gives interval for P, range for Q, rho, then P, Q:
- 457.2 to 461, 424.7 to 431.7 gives 0.07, 0.115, -0.04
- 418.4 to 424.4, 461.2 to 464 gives 0.07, -0.080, 0.15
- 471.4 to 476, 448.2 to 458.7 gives 0.25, 0.119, 0.14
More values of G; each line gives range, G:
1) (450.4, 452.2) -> 450.55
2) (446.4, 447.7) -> 446.55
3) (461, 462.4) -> 461.05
